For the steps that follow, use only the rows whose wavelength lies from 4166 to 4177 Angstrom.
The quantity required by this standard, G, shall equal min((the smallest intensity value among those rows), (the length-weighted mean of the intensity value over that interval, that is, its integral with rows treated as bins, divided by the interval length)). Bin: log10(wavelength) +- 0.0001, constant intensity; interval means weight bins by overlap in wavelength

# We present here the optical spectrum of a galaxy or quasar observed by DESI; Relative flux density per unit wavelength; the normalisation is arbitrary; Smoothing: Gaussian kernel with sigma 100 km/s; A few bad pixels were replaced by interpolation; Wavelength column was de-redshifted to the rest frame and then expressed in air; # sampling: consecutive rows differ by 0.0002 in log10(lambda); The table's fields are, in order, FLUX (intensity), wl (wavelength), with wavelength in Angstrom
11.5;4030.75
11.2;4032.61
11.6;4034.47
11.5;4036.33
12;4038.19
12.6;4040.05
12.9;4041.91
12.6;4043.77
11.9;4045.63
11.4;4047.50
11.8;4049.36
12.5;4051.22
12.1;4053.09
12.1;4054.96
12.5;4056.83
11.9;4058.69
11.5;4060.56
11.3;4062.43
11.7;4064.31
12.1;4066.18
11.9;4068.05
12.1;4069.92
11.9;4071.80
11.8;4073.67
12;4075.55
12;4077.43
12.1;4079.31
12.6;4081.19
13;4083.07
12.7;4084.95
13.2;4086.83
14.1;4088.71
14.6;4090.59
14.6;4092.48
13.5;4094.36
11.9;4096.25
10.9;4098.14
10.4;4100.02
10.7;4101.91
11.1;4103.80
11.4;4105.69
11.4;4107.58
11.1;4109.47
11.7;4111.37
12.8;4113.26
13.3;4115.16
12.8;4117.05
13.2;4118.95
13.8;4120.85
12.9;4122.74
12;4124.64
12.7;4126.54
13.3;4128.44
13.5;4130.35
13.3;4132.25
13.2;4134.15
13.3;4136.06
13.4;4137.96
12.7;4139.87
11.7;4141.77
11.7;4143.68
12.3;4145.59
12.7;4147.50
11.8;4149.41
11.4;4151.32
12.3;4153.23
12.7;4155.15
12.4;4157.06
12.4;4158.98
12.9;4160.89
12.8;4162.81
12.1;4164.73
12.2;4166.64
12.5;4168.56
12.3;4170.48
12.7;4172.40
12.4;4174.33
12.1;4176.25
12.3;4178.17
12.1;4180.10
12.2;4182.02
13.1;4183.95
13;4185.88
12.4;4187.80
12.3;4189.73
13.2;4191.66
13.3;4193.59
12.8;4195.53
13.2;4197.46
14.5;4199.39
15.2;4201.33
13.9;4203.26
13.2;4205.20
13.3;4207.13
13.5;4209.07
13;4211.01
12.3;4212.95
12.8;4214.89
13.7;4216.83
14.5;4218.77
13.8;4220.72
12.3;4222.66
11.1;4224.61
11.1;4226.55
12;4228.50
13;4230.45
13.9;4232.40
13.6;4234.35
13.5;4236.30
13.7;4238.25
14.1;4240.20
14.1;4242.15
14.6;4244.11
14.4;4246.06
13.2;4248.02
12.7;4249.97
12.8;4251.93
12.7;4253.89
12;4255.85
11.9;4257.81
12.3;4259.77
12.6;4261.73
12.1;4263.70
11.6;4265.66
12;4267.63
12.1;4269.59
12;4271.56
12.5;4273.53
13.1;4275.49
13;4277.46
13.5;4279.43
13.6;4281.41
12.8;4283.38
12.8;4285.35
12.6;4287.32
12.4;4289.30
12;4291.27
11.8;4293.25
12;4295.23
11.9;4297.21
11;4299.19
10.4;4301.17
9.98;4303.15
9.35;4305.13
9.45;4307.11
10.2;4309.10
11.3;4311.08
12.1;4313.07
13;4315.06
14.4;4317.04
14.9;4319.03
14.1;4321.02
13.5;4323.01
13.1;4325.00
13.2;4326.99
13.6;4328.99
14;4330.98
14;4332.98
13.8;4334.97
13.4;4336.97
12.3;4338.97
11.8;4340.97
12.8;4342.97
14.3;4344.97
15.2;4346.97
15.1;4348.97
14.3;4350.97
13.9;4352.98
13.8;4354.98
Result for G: 12.1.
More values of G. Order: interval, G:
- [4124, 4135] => 12.0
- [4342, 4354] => 12.8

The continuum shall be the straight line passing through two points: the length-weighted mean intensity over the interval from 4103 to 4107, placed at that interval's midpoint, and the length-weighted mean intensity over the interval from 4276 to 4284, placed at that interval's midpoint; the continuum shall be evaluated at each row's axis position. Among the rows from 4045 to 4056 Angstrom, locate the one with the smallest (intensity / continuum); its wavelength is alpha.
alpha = 4047.50 Angstrom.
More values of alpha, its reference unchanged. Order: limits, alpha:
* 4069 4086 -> 4073.67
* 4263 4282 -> 4265.66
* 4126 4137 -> 4126.54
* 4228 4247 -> 4228.50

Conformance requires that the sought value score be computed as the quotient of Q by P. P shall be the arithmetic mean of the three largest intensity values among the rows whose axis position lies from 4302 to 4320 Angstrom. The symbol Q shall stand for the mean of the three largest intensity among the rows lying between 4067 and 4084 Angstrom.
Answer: 0.89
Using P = 14.1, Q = 12.6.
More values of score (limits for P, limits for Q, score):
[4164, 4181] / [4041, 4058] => 1.01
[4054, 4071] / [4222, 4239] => 1.12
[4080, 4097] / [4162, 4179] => 0.88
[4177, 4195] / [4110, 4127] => 1.02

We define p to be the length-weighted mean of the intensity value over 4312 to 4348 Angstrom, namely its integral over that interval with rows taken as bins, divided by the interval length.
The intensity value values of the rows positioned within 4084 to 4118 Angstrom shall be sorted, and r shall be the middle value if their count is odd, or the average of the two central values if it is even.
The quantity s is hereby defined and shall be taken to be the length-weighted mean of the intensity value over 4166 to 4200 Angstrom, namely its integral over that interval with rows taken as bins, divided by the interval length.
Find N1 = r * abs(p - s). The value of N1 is 10.3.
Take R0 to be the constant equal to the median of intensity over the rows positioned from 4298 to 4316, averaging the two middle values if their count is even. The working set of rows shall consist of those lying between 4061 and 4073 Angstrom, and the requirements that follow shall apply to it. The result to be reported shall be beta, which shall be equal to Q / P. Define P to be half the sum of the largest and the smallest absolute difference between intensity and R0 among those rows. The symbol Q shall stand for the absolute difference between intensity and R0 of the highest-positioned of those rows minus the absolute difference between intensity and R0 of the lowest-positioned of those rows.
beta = 0.46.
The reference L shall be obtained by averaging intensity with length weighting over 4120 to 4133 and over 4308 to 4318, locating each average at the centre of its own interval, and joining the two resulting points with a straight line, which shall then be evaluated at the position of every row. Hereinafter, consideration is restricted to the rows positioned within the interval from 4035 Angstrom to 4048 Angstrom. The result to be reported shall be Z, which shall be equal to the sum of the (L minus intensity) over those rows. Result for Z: 9.4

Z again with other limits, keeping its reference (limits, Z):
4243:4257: -5.1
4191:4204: -7.0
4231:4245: -9.8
